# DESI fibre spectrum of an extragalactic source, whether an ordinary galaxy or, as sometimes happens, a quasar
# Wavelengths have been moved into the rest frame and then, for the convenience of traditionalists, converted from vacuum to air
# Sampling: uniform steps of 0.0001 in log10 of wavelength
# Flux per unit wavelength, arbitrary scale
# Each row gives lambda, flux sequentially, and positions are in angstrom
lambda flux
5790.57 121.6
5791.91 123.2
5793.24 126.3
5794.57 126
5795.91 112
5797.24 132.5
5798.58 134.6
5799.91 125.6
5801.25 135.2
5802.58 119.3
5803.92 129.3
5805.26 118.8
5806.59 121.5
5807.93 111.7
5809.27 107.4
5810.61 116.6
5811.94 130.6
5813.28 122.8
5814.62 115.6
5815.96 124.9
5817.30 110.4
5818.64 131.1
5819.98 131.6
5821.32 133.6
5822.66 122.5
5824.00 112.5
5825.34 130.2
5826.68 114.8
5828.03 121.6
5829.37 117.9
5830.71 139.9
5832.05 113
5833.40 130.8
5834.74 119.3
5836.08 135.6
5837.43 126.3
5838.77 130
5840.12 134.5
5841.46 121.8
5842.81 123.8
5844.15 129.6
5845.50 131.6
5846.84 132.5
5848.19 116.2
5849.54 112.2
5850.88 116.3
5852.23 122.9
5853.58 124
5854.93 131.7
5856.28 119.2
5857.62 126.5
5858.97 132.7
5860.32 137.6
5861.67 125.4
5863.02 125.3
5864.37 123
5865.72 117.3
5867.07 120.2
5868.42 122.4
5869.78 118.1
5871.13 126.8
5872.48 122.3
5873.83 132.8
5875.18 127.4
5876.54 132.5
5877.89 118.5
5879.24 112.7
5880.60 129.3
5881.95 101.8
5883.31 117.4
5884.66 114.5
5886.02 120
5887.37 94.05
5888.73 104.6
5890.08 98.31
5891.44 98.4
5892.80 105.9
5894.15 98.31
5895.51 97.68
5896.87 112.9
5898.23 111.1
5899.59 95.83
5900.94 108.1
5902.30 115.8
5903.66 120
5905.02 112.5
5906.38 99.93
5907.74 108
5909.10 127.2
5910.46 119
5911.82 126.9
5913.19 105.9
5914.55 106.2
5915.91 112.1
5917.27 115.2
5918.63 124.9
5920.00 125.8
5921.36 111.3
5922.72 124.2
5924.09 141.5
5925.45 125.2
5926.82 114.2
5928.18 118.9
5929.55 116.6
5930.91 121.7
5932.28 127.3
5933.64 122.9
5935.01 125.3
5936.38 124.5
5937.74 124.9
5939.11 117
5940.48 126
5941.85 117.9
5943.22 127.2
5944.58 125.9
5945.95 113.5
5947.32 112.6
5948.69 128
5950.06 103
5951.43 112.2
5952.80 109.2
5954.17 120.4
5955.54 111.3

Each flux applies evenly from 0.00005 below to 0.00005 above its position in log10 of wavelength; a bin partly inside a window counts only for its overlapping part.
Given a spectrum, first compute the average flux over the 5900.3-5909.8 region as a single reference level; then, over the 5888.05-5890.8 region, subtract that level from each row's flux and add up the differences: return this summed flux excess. -23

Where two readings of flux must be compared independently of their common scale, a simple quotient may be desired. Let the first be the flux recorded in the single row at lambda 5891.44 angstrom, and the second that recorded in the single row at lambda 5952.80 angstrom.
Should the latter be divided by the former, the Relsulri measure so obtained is 1.11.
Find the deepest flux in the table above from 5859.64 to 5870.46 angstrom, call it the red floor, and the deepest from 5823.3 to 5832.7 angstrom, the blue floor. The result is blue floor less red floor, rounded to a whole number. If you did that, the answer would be -5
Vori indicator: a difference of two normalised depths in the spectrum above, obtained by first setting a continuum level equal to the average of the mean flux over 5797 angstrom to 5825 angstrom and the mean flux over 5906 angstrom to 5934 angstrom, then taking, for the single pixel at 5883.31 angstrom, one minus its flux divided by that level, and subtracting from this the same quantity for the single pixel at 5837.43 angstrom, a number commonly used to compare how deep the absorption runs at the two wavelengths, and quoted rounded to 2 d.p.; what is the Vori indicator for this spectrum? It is 0.07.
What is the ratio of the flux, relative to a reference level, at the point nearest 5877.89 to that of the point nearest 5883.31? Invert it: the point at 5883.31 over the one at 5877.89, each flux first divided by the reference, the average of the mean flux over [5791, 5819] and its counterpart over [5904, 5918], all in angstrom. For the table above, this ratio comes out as 0.99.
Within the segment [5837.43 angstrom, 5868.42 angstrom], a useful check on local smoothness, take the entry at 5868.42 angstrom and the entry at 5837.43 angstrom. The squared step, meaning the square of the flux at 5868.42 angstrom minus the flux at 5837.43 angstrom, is 15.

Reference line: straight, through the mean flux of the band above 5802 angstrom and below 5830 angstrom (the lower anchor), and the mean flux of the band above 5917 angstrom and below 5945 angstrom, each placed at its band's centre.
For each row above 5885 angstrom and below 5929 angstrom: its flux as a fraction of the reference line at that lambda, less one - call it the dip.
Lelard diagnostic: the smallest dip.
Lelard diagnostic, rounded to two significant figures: -0.23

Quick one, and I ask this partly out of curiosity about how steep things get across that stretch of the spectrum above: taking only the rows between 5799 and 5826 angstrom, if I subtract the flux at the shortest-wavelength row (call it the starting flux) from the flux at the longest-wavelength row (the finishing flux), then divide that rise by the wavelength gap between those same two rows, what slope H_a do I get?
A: 0.18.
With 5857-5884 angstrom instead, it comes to -0.35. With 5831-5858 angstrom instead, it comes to 0.53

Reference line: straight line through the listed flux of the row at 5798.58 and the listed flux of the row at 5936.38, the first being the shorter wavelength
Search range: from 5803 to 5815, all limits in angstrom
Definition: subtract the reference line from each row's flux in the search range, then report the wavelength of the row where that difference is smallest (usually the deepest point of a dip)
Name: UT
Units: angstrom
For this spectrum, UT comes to 5809.27 angstrom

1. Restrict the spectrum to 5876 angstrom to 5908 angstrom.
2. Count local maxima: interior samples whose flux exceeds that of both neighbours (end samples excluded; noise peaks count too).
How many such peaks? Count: 7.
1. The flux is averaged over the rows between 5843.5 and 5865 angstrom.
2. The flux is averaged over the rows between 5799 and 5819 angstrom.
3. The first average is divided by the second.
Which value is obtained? 1.033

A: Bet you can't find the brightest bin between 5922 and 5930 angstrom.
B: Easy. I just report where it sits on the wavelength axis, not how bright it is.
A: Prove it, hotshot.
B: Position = 5924.09 angstrom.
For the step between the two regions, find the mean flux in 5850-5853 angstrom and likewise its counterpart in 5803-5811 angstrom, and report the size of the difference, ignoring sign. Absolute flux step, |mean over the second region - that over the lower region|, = 2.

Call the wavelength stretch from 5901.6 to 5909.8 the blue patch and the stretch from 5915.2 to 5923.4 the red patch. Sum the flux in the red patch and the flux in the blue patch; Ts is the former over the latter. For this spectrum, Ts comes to 1.04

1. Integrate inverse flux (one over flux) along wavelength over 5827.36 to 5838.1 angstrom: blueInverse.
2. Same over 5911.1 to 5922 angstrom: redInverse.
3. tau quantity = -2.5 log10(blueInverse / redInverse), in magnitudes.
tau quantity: 0.10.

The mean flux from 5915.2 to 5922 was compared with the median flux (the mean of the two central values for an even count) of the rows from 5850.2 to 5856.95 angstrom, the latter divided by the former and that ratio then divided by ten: 0.104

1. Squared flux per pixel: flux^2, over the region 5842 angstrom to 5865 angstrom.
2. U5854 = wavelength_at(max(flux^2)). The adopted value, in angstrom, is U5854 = 5860.32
